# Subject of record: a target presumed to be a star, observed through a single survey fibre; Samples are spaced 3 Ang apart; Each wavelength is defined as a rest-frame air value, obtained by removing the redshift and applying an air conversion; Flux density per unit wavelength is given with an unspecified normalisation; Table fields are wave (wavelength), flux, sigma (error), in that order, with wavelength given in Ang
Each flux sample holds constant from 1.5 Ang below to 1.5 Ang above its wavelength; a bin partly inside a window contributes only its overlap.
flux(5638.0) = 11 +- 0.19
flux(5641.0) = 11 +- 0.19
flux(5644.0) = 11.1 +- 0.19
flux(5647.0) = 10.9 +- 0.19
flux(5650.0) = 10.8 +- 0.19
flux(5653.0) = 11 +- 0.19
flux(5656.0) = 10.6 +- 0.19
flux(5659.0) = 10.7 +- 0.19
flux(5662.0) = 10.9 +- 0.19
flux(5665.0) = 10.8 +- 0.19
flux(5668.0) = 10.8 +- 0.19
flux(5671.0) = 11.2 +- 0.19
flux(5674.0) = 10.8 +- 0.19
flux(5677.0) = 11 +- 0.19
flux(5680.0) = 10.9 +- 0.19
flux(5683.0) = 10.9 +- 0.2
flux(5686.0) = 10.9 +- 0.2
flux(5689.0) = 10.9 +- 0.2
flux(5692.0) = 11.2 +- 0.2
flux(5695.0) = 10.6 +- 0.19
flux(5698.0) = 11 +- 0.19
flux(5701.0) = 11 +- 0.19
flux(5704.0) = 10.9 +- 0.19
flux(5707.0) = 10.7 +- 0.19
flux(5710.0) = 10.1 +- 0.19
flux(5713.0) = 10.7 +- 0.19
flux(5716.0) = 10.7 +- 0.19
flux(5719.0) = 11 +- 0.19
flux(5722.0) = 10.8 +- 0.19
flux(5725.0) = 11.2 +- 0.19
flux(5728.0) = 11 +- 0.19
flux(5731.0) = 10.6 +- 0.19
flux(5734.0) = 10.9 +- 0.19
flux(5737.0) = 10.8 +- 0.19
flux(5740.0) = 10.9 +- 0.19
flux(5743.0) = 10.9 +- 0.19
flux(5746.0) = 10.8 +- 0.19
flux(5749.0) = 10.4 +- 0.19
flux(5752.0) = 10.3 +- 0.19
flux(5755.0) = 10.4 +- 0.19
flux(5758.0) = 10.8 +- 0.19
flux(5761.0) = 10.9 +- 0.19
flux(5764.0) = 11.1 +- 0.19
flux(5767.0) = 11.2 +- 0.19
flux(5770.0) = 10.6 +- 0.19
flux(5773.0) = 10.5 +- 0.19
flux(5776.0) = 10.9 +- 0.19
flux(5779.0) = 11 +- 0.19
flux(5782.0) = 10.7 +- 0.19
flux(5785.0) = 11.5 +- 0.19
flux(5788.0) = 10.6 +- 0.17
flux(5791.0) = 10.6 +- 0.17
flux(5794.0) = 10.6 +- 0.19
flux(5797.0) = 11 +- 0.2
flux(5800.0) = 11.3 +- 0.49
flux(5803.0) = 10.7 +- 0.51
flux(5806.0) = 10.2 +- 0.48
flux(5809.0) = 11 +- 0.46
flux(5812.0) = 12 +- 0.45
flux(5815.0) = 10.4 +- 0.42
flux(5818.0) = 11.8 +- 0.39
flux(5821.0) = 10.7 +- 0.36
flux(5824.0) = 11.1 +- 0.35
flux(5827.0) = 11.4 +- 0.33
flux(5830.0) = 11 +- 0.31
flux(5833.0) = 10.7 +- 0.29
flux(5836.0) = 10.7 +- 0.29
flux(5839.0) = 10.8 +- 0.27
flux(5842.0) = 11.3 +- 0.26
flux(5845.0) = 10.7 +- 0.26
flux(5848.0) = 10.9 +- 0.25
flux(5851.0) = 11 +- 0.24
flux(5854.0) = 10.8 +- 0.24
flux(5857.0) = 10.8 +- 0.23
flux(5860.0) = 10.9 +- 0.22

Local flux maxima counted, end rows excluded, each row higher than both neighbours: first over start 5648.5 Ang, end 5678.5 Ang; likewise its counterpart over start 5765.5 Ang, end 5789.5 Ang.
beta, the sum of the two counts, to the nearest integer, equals 5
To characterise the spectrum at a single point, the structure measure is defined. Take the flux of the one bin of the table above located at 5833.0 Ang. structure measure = 10.7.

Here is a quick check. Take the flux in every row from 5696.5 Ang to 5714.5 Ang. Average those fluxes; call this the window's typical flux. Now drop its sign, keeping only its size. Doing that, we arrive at 10.7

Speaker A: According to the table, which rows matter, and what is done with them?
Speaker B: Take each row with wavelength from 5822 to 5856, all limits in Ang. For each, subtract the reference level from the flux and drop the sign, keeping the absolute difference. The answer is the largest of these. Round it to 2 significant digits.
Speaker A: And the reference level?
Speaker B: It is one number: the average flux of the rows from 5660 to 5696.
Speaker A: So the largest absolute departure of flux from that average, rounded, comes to 0.49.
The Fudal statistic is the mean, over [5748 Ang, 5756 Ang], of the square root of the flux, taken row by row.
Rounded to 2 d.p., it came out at 3.22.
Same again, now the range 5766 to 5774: 3.28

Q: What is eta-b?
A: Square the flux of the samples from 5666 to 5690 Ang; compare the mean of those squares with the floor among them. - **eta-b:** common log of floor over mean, -0.010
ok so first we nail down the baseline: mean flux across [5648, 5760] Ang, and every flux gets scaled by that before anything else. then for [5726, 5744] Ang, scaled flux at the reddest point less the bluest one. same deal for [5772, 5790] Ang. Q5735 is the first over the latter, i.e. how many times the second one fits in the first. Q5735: -1.0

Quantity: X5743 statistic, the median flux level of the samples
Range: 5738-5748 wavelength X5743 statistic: 10.9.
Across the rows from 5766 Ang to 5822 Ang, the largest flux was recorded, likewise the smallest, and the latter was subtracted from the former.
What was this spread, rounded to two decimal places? 1.80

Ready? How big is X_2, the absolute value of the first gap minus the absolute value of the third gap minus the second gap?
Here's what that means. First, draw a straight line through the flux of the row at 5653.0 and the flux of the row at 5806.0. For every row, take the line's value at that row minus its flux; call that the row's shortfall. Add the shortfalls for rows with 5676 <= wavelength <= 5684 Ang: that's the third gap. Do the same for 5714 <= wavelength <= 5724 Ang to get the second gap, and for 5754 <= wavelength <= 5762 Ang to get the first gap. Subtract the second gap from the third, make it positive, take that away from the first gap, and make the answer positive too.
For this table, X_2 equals 1.1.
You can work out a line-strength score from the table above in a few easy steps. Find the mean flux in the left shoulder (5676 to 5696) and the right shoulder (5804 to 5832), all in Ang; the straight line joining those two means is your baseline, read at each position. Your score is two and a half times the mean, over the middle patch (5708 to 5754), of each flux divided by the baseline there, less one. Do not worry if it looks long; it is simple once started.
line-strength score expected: -0.052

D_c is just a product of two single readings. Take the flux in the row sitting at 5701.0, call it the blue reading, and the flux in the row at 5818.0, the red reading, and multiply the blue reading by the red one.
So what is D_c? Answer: 130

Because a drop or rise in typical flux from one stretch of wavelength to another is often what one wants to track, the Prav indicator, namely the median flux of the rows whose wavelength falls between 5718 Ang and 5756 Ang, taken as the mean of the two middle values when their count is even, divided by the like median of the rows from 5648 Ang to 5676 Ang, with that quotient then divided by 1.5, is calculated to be 0.667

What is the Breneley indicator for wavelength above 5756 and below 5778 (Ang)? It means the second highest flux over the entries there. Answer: 11.1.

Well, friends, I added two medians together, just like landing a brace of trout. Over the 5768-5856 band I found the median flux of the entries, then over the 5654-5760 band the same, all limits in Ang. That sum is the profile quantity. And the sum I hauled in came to 21.6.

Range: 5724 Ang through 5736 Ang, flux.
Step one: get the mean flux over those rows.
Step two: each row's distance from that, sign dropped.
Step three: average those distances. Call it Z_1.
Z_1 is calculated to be 0.175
